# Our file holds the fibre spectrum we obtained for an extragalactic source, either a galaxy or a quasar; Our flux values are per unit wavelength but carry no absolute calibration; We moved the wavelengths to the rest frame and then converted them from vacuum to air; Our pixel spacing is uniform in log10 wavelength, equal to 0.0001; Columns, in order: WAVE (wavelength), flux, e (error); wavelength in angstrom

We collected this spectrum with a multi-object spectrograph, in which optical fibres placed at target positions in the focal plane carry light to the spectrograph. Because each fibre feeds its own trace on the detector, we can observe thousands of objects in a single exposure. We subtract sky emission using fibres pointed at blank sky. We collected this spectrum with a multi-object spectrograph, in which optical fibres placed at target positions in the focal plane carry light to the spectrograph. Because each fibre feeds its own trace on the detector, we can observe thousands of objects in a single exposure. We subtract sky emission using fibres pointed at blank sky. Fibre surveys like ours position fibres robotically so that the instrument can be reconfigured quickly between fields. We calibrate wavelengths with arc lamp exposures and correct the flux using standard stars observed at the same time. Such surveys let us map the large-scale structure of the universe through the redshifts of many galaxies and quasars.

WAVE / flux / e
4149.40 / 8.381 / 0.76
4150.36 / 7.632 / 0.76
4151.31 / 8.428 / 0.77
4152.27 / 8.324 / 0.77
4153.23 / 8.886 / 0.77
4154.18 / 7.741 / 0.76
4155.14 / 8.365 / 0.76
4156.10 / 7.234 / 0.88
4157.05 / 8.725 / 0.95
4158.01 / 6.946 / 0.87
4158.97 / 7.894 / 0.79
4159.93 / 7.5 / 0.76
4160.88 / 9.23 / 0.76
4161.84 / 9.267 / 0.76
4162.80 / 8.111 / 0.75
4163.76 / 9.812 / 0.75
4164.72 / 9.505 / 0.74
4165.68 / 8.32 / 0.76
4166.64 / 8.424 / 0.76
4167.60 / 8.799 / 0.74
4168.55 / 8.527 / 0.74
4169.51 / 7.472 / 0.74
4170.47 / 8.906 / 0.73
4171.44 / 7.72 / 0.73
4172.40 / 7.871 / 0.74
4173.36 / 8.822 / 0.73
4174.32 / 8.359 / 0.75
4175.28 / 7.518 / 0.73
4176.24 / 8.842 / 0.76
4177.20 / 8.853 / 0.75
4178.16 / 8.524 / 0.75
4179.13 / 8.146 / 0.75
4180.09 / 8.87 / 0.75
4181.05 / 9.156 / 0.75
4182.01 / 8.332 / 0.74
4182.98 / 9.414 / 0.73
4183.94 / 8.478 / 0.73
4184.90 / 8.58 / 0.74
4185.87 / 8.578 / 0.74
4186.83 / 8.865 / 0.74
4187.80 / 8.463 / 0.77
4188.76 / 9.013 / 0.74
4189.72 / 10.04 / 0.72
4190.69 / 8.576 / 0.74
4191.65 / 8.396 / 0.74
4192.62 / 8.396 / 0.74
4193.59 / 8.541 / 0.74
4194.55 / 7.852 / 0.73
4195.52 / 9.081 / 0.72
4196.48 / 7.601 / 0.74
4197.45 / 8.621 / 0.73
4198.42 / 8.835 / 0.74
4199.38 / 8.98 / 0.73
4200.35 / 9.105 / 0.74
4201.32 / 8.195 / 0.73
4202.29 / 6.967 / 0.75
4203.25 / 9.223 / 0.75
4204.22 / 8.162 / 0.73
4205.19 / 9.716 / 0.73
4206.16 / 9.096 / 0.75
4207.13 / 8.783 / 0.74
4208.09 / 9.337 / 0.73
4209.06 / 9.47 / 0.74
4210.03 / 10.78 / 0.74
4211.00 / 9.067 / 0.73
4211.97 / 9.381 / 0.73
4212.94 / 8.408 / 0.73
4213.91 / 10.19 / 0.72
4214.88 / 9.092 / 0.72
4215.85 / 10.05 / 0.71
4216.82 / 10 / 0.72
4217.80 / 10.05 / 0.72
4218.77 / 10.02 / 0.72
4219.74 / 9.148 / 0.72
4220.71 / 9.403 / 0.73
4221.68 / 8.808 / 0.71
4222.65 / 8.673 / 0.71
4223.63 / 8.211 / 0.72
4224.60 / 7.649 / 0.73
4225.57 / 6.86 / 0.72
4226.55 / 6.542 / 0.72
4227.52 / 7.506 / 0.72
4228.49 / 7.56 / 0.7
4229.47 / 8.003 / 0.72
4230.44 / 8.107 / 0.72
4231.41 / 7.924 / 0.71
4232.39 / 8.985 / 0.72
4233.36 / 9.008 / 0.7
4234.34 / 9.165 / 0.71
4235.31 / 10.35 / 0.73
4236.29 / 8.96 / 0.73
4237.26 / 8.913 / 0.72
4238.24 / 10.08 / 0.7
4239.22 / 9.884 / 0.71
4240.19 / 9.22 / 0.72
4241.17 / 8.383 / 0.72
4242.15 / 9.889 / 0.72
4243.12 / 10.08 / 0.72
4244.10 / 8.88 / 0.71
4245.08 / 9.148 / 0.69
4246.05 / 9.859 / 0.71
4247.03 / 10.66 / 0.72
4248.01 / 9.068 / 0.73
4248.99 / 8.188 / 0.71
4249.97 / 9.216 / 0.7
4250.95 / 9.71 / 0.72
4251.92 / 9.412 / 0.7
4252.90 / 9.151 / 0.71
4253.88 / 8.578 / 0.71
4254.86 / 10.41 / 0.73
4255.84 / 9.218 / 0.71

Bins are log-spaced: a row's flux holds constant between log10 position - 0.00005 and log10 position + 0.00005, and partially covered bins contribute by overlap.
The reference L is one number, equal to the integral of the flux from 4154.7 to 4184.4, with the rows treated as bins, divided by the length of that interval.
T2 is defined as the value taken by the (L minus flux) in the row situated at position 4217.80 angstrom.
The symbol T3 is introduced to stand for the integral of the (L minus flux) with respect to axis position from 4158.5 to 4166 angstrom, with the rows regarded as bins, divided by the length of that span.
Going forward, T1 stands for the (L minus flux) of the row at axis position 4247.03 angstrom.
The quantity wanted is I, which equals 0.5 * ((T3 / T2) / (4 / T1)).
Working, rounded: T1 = -2.2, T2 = -1.60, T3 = -0.26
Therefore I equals -0.05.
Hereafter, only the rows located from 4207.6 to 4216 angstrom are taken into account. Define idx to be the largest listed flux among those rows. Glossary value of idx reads 10.78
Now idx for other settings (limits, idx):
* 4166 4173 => 8.906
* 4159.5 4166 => 9.812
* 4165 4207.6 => 10.04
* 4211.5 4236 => 10.35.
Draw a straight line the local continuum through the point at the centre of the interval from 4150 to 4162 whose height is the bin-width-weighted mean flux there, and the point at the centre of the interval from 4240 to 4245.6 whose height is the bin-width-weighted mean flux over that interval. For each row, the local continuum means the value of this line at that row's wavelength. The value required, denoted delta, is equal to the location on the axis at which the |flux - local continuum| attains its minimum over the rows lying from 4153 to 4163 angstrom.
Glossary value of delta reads 4162.80 angstrom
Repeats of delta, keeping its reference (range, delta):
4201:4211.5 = 4207.13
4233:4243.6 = 4234.34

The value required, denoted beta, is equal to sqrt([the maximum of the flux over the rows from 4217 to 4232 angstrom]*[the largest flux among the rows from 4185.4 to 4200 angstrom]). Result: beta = 10.0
